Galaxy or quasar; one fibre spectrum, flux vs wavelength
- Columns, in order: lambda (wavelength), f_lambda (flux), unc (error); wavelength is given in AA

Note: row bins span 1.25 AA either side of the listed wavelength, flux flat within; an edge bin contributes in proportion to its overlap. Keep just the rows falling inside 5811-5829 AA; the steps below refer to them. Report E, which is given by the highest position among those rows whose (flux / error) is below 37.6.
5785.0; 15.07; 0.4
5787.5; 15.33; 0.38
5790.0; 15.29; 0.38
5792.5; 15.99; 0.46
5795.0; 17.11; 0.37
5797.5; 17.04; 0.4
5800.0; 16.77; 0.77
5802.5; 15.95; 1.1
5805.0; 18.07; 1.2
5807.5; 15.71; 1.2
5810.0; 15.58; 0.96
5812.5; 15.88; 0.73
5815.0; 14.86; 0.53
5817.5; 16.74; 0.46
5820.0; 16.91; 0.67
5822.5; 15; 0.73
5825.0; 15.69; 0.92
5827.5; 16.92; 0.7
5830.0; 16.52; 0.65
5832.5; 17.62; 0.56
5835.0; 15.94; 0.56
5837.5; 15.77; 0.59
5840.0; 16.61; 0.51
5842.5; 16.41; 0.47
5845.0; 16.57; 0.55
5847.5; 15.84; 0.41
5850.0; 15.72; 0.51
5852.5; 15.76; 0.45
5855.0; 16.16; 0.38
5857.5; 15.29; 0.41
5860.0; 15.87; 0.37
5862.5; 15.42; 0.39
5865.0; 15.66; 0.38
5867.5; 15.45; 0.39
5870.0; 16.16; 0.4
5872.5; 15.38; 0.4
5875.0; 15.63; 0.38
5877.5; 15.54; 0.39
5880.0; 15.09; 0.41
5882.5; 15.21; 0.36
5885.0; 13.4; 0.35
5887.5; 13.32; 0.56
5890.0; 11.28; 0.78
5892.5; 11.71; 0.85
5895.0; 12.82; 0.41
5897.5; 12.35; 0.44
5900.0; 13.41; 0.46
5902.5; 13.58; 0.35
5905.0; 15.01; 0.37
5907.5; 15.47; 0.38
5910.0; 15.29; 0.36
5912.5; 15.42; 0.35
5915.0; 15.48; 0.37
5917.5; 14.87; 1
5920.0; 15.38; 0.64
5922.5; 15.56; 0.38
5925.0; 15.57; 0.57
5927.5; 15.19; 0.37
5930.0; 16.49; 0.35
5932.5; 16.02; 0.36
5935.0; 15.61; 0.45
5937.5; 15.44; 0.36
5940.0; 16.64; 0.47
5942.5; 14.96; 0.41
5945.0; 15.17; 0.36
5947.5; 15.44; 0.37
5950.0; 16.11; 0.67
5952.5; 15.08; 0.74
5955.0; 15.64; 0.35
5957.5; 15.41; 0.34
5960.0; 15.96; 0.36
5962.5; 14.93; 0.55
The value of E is 5827.5 AA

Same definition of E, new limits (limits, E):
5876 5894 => 5892.5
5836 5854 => 5852.5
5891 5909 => 5900.0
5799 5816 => 5815.0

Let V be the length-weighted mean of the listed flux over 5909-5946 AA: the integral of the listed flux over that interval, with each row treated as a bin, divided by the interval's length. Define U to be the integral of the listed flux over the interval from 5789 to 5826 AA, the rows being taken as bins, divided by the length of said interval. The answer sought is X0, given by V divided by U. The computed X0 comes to 0.96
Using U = 16.2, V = 15.5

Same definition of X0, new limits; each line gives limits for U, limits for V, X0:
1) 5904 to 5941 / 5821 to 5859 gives 1.04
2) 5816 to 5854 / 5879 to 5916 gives 0.86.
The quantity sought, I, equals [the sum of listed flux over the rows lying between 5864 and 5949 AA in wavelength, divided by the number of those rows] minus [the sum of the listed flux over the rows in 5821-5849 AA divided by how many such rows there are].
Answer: -1.4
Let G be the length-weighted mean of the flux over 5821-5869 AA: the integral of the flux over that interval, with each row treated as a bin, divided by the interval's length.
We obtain 16.0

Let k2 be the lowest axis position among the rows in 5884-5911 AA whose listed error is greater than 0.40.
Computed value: 5887.5 AA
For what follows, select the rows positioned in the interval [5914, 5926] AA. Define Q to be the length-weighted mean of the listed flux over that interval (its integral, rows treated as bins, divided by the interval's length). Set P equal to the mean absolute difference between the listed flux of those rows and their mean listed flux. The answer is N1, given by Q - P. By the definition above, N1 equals 15.2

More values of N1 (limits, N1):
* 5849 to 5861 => 15.6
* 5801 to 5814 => 15.5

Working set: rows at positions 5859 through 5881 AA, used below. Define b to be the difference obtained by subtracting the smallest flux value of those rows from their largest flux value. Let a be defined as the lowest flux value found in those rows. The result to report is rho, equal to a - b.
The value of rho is 14.0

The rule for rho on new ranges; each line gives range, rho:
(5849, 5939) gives 6.1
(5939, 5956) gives 13.3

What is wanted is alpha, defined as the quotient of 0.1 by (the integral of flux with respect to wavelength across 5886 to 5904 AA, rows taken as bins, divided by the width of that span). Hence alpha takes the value 0.0079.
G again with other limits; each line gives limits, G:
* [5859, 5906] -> 14.3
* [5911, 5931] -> 15.5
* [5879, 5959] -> 14.8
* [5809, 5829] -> 16.0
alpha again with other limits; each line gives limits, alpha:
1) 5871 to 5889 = 0.0068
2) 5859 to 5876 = 0.0064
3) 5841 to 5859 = 0.0063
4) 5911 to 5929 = 0.0065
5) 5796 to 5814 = 0.0061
